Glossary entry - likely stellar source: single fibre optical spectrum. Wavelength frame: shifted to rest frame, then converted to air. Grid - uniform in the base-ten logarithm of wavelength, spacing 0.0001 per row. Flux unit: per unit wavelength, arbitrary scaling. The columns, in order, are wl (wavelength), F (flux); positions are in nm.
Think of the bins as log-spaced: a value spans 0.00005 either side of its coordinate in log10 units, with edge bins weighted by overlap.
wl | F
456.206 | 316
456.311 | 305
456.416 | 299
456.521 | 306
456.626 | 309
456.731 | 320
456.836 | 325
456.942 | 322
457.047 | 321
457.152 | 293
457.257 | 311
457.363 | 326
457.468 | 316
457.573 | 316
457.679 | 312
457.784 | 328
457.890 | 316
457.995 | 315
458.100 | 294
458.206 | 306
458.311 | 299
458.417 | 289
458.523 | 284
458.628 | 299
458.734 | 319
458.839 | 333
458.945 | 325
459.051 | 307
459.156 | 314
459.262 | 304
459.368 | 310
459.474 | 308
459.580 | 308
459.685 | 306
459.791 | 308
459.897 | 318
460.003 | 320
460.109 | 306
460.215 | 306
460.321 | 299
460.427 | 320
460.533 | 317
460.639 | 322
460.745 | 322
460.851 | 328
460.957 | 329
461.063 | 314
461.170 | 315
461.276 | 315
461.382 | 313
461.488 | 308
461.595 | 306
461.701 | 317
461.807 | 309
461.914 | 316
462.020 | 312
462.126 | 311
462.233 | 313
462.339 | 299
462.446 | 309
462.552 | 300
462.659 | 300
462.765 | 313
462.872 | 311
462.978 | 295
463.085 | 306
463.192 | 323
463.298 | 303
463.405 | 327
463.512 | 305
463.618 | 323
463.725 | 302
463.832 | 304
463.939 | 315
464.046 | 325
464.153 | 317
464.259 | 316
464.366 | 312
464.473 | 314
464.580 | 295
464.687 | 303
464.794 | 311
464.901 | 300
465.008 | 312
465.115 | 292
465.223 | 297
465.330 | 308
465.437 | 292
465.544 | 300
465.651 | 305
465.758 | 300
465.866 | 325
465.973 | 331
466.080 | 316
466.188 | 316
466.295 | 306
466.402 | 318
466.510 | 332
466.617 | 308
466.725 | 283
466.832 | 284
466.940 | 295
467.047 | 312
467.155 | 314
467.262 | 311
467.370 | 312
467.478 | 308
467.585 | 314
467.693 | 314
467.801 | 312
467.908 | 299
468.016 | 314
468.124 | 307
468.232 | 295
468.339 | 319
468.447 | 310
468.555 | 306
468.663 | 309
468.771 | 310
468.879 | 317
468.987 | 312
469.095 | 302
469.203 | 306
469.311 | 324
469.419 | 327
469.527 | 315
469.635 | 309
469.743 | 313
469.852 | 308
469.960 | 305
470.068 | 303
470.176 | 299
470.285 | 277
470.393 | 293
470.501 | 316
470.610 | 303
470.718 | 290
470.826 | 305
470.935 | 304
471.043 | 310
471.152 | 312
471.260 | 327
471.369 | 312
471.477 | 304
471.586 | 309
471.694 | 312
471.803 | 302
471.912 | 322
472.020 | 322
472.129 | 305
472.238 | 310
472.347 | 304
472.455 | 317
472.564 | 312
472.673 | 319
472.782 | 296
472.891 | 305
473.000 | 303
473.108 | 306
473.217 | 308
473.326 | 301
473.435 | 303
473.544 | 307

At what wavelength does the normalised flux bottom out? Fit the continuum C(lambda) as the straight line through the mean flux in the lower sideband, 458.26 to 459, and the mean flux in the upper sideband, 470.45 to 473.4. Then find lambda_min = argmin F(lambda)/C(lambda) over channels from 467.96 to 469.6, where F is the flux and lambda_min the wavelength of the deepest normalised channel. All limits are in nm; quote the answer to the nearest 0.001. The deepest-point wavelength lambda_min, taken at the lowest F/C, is 468.232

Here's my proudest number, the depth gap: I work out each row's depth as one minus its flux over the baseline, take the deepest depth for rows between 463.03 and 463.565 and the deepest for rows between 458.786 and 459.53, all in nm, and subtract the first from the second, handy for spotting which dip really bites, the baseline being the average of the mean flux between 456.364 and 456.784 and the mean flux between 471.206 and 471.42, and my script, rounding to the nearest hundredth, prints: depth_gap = 0.00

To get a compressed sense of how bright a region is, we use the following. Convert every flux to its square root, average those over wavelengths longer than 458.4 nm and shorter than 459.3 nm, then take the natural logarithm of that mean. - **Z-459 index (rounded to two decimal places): 2.87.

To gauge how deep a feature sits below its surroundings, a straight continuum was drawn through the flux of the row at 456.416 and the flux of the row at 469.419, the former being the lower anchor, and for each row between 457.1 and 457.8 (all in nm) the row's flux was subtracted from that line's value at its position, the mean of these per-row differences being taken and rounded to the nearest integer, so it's -13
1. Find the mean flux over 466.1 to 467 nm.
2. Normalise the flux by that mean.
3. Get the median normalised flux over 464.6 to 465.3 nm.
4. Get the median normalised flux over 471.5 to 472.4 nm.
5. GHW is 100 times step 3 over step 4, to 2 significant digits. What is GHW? 97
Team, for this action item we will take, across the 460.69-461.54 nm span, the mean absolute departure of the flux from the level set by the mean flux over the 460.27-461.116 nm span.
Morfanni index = 6.5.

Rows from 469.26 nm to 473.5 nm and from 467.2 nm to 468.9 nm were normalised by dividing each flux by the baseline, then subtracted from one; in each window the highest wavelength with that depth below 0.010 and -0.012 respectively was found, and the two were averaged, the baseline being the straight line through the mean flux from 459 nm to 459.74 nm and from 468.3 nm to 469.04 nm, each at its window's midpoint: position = 470.78 nm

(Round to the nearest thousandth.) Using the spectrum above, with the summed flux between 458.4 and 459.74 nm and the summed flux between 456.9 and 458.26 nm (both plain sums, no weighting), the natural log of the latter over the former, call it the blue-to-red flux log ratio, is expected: 0.017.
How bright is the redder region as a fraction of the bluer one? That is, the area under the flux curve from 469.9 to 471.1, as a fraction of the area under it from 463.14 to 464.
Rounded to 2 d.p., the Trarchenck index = 1.34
